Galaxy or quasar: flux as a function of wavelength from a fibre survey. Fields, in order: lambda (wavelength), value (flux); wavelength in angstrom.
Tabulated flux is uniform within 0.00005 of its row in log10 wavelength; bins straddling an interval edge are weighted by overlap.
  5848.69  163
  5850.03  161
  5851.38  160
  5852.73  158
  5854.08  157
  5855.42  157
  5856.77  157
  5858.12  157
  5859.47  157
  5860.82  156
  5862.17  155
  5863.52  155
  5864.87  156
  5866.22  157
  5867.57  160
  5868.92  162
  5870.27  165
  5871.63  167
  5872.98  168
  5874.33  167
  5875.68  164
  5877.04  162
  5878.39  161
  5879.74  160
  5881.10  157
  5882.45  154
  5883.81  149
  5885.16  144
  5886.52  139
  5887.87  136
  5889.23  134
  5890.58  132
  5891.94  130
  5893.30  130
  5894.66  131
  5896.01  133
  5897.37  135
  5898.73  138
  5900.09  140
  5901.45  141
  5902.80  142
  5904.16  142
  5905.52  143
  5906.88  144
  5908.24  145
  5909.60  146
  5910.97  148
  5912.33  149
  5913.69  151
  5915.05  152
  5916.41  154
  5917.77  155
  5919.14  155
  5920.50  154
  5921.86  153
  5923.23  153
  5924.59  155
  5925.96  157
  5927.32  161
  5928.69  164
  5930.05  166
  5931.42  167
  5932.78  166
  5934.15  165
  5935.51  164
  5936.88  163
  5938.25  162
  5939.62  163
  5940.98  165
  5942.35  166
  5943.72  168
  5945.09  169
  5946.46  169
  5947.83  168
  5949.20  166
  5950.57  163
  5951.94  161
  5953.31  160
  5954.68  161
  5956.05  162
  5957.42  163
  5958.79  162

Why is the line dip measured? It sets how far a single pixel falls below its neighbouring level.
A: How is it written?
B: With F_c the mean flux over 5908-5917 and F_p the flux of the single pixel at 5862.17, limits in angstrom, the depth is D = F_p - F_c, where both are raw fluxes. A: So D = 6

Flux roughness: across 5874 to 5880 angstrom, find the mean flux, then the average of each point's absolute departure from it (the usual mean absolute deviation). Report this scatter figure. 2.16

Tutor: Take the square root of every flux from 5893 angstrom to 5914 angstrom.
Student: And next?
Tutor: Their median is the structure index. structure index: 11.9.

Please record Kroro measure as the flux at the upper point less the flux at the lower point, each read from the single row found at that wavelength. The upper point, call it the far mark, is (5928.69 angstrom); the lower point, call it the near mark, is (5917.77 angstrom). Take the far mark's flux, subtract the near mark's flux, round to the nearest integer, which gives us 9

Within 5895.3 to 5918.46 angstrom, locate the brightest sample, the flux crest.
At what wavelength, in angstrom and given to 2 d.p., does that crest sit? 5917.77 angstrom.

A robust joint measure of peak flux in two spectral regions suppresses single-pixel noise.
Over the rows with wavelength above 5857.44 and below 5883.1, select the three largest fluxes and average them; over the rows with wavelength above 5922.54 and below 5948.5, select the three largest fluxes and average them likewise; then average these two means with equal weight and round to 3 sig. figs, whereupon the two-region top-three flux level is 168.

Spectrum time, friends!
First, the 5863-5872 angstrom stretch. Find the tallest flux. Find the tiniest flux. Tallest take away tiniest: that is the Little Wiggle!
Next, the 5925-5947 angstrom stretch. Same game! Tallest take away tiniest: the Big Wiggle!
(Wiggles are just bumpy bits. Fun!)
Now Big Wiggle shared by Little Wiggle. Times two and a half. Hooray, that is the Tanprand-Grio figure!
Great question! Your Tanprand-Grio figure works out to 2.5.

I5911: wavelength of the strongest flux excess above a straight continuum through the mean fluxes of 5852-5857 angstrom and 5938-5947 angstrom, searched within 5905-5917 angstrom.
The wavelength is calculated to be 5916.41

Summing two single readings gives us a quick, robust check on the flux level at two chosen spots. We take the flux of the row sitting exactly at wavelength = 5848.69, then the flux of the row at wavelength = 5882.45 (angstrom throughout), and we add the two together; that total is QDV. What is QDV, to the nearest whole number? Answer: 317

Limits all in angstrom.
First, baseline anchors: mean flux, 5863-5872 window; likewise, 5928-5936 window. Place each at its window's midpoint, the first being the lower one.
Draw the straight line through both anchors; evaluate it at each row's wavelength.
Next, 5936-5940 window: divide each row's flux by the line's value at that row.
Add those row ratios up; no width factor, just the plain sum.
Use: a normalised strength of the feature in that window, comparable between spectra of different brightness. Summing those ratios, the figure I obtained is 2.94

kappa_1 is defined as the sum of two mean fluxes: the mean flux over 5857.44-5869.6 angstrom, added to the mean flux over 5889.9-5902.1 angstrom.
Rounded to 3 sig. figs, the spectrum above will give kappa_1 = 292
